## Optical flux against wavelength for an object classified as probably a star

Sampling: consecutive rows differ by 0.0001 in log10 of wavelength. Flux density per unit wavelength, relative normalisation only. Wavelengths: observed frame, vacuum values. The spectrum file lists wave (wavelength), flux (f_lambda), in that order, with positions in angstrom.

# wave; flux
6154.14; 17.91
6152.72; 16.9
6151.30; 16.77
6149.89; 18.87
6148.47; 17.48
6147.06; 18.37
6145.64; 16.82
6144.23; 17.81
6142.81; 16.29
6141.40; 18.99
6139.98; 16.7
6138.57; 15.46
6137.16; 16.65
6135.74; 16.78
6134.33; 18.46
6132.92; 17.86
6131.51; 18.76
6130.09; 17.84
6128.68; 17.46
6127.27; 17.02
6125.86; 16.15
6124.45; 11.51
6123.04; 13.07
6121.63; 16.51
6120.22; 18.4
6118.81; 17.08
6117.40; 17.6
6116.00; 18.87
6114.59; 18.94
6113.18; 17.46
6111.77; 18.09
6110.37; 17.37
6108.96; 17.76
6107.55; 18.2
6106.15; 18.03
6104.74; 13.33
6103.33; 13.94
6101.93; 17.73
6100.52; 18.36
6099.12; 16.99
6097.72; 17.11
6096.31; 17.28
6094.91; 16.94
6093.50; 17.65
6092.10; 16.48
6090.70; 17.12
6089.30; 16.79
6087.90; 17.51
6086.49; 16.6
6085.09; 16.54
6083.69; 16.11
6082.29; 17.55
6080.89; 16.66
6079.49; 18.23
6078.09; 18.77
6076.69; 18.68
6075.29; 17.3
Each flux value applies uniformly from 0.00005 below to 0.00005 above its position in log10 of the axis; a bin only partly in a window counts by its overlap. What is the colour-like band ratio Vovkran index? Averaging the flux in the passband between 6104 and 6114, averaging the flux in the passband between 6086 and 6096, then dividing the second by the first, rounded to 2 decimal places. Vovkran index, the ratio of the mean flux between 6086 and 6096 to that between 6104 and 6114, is 0.99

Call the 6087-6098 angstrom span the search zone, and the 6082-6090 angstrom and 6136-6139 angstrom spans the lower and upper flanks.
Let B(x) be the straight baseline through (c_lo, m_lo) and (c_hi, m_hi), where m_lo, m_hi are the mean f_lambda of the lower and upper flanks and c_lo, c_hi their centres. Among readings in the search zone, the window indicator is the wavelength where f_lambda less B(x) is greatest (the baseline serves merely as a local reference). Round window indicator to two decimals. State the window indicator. 6093.50 angstrom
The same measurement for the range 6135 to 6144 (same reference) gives 6141.40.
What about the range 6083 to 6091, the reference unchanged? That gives 6087.90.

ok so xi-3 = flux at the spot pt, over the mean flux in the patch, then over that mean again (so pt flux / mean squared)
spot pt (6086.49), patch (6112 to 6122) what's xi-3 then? 0.052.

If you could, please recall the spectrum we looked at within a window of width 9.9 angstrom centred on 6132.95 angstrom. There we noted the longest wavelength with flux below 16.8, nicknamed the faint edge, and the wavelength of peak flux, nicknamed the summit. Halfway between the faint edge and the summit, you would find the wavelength 6134.3 angstrom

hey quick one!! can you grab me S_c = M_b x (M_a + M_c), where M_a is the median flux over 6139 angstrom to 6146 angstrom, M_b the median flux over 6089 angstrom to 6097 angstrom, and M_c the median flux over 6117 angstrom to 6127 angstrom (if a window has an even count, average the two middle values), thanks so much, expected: 568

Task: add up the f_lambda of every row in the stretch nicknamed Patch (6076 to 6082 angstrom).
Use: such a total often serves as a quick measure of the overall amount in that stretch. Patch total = 72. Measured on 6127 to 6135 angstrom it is 107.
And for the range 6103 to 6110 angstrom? 81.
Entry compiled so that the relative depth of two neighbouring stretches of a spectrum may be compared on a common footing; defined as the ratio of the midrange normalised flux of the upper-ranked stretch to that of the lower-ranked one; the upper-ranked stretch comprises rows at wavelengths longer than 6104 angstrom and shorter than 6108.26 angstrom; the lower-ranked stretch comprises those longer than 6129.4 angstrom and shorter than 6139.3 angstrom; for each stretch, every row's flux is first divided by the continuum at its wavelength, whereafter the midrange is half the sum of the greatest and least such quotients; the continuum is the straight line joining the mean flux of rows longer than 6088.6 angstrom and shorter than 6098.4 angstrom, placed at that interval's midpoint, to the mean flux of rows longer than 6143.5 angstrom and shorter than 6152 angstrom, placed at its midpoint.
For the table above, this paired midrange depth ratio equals 0.94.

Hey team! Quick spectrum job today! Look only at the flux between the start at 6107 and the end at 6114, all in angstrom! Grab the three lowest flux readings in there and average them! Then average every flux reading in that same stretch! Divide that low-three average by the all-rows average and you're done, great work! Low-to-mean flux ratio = 0.986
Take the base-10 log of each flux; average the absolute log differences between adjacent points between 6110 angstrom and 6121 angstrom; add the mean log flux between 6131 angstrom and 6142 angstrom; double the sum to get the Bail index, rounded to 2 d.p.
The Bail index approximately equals 2.52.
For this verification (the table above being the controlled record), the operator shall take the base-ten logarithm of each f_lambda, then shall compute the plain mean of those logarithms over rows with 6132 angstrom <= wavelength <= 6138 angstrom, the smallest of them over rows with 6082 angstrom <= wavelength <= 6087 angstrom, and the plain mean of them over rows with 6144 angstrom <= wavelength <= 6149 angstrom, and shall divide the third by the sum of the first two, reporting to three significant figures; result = 0.509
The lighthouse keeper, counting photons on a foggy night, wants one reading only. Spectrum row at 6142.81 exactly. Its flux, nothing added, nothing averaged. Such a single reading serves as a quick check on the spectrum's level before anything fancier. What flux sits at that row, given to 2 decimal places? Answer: 16.29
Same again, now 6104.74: 13.33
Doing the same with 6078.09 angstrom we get 18.77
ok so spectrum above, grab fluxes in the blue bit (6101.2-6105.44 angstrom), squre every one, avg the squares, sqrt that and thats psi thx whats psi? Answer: 15.1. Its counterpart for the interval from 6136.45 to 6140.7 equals 16.3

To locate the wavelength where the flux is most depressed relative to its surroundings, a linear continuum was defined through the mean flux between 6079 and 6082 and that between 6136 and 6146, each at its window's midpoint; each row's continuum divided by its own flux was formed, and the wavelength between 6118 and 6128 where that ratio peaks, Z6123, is 6124.45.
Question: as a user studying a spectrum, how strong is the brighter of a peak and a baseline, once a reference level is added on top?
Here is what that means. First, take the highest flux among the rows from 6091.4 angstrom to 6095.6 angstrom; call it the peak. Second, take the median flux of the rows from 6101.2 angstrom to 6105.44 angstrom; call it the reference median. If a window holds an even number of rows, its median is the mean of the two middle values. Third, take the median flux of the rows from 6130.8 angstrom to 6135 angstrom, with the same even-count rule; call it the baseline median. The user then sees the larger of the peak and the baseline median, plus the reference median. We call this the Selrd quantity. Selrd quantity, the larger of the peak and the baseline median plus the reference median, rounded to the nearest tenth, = 32.4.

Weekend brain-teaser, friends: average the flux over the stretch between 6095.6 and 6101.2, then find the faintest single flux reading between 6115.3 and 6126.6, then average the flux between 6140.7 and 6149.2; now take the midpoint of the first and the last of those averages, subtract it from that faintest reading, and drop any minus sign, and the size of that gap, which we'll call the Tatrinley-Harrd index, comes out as 6.0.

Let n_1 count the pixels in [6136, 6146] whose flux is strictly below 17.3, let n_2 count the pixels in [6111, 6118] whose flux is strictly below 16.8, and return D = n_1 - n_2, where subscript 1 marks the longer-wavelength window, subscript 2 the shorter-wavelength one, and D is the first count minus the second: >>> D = 5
